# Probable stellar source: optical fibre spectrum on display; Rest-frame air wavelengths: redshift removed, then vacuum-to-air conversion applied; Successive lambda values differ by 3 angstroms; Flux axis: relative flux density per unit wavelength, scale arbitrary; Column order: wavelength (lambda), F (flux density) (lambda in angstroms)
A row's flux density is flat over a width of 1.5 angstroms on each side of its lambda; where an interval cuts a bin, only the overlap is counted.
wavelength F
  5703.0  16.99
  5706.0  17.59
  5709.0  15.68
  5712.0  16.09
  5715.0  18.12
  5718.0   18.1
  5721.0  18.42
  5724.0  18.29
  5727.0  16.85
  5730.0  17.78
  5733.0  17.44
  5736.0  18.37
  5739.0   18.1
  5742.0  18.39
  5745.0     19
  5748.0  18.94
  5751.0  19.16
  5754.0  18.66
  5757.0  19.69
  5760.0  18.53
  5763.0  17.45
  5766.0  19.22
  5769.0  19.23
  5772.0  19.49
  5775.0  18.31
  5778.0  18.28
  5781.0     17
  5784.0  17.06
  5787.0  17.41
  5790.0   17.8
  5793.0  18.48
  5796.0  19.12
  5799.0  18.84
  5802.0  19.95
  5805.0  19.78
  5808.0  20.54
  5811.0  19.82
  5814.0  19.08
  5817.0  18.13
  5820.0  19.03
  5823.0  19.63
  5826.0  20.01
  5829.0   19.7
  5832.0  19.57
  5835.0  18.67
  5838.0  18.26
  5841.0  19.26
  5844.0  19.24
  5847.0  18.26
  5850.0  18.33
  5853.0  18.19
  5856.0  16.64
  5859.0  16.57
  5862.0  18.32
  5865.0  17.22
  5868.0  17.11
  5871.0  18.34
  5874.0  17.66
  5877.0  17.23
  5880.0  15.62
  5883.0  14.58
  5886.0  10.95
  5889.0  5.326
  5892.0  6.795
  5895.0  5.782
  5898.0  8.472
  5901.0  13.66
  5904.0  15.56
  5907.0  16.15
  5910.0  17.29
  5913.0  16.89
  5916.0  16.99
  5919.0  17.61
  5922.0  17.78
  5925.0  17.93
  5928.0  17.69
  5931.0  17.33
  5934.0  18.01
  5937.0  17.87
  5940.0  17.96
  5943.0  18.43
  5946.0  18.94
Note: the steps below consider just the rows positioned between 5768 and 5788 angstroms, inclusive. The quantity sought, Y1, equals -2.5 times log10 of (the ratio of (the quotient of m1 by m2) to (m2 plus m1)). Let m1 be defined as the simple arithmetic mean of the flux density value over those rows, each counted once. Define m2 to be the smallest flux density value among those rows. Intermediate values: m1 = 18.1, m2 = 17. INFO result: 3.79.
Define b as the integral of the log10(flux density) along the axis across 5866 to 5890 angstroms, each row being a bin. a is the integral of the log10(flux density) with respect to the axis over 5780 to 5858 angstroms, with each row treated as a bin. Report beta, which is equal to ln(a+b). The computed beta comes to 4.8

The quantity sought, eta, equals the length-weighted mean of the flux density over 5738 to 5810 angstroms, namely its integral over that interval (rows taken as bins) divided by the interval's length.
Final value 18.7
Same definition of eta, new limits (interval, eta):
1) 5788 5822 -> 19.1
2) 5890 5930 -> 14.4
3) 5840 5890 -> 16.5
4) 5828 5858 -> 18.6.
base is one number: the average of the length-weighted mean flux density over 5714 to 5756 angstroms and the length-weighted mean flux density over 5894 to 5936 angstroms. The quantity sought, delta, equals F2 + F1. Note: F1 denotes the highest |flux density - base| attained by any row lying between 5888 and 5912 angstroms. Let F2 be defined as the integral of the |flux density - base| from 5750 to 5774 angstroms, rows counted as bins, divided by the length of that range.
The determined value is 13.6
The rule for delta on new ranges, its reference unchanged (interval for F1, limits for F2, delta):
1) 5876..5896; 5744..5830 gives 13.5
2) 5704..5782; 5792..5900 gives 5.6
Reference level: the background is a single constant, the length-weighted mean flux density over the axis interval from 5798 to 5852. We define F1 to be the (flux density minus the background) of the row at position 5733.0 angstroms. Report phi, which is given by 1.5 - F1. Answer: 3.3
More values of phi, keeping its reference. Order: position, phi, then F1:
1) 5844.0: 1.5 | 0.0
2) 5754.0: 2.1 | -0.6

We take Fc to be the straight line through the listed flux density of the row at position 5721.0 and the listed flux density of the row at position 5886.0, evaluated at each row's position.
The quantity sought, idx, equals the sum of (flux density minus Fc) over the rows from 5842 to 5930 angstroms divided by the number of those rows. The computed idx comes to 4.5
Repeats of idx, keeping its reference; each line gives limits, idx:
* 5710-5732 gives -0.8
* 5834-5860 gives 5.4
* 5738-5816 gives 2.8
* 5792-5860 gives 5.3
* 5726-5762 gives 1.0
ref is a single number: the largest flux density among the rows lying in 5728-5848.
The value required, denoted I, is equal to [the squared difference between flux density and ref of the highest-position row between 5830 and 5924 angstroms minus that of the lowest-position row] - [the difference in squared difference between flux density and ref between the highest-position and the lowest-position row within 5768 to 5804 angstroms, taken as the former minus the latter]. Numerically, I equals 8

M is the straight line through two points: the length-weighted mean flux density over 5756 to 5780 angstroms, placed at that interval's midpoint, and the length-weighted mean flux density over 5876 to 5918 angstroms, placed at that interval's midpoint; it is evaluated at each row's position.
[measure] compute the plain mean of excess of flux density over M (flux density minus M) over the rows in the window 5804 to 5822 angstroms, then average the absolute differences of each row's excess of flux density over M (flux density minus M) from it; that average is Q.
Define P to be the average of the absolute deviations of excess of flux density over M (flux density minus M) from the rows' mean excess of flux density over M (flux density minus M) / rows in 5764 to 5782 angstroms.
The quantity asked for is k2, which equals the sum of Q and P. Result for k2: 1.0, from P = 0.52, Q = 0.45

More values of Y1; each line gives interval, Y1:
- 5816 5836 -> 3.87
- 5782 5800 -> 3.80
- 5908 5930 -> 3.80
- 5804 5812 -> 3.99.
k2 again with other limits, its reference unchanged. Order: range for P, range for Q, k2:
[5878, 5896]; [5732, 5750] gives 4.3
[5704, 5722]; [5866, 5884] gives 2.0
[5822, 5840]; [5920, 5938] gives 0.7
